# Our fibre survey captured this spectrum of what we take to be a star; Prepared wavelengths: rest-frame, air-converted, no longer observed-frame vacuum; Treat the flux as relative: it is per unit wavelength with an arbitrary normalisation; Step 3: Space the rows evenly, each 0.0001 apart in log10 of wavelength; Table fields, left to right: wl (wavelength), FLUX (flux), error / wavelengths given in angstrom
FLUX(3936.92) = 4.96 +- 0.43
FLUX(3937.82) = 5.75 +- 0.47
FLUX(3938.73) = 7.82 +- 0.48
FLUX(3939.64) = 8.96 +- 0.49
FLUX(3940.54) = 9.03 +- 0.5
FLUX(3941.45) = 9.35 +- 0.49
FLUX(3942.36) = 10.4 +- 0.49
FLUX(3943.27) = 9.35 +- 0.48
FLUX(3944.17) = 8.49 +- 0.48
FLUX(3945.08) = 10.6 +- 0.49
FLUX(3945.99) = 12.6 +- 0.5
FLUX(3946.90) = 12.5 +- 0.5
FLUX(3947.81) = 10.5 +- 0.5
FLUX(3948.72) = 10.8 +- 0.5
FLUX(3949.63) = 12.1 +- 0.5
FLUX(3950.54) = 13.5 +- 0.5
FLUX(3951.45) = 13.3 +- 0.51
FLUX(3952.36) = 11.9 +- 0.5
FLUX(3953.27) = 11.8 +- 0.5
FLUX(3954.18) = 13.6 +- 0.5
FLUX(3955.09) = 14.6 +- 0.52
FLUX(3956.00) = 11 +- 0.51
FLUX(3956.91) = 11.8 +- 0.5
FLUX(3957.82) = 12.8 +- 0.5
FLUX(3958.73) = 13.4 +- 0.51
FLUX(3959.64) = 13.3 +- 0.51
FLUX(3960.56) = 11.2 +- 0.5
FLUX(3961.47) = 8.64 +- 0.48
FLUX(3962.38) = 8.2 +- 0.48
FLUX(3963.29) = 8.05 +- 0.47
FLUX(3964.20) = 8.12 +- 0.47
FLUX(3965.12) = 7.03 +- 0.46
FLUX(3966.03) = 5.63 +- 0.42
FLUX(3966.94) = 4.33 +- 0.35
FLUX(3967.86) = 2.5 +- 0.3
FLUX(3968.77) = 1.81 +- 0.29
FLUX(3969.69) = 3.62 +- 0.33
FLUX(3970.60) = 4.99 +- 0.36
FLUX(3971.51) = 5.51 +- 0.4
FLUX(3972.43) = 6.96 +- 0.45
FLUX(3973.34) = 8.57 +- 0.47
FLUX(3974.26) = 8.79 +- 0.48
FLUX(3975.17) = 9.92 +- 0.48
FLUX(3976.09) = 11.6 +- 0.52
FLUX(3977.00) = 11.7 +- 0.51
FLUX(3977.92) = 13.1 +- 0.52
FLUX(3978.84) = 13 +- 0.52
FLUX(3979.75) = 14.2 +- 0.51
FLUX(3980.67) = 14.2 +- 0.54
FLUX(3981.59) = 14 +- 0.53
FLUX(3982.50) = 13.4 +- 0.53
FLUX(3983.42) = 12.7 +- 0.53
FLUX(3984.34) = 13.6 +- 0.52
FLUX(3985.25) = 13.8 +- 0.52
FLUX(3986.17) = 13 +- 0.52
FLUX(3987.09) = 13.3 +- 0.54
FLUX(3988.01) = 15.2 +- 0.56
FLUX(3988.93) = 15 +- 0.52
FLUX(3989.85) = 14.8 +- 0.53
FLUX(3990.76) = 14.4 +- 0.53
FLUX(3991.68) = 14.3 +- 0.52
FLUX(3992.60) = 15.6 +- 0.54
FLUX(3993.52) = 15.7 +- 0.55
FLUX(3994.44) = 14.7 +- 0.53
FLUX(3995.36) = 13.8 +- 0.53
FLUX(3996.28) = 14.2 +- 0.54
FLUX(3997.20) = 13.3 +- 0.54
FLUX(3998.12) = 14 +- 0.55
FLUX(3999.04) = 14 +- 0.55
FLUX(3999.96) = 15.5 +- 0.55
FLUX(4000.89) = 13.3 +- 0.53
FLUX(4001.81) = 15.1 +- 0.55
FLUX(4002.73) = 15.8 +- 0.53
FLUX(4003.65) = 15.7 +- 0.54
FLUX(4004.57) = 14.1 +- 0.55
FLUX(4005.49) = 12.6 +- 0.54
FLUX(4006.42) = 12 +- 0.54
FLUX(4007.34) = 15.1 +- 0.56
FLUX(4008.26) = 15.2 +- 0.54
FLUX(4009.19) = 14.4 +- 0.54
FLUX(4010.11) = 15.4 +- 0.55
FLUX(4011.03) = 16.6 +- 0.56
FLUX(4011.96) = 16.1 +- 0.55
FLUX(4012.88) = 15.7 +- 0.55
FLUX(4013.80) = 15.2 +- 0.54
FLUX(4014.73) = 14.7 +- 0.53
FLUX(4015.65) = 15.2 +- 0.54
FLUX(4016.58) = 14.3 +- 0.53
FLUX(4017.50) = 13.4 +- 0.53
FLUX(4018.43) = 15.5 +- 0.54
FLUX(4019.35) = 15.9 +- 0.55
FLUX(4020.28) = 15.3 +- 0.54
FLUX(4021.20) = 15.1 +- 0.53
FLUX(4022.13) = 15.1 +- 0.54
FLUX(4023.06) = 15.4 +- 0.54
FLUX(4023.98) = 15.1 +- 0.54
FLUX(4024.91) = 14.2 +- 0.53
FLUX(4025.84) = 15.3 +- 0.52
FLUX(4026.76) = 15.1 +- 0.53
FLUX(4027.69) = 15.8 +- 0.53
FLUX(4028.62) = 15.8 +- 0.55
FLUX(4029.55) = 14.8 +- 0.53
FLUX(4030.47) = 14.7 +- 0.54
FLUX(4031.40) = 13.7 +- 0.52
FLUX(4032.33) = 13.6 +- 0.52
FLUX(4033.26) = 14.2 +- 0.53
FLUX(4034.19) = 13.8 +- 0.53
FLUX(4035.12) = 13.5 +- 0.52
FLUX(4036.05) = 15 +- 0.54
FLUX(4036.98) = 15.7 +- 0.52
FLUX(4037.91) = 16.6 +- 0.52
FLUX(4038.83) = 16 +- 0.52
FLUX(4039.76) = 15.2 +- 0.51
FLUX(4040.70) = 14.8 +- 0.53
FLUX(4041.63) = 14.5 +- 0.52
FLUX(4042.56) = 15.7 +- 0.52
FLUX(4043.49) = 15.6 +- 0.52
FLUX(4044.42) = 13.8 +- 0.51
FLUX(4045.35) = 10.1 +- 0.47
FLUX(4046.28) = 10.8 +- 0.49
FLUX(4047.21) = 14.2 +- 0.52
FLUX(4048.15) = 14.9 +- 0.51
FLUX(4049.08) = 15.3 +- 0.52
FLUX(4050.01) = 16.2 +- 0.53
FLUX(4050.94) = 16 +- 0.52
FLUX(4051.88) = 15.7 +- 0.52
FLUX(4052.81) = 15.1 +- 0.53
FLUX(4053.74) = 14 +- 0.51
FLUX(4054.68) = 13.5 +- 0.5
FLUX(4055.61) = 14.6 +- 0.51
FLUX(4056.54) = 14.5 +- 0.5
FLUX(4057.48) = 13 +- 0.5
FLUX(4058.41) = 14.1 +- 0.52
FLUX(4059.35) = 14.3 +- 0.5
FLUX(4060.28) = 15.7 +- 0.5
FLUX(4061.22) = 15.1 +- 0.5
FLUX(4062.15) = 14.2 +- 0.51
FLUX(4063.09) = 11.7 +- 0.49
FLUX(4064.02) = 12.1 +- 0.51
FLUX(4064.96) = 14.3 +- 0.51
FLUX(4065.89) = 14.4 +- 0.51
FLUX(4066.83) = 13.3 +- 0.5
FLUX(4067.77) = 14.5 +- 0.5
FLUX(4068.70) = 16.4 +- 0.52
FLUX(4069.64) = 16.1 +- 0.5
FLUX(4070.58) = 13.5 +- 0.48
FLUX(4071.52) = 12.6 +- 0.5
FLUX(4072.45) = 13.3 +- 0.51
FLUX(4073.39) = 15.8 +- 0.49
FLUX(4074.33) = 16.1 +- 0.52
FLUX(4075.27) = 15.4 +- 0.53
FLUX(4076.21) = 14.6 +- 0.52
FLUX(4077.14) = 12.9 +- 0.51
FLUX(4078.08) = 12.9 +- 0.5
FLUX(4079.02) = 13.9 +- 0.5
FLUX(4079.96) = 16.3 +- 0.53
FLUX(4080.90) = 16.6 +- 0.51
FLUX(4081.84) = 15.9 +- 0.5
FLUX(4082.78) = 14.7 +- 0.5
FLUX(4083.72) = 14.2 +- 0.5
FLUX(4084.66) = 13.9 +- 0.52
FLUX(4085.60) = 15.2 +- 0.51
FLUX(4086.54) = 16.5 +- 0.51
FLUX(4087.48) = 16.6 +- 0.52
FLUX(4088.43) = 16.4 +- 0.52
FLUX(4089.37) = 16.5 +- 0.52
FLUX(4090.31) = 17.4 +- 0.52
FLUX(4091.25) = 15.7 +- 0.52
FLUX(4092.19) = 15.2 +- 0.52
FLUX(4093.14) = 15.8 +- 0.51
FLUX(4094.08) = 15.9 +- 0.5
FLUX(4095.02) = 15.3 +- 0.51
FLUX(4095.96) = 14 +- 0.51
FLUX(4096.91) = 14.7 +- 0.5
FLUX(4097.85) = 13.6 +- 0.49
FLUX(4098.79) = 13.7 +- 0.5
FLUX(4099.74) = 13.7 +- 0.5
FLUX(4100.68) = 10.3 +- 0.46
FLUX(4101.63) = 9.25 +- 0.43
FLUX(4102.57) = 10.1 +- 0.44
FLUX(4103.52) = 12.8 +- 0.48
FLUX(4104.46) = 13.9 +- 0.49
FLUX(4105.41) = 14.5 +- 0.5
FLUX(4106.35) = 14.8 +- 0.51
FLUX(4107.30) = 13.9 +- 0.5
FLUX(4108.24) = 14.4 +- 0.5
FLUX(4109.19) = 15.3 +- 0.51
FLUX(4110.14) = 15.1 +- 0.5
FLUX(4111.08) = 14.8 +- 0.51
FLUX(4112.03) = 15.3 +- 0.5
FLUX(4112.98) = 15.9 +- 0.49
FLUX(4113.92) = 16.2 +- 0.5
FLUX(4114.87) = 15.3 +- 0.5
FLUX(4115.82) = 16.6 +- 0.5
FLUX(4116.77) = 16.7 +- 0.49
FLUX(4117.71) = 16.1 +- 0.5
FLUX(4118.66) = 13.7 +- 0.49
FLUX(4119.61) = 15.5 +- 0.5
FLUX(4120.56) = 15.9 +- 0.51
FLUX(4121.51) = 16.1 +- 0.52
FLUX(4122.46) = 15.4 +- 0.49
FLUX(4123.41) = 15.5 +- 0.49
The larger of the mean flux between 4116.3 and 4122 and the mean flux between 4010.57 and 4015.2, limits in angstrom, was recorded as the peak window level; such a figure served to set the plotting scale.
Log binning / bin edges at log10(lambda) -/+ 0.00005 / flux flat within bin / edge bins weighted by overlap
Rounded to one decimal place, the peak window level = 15.7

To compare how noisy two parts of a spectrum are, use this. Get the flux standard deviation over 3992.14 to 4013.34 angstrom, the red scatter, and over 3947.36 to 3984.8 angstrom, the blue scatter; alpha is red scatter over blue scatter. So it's 0.33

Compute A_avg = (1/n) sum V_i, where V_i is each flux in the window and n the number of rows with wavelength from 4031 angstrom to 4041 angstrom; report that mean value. 14.7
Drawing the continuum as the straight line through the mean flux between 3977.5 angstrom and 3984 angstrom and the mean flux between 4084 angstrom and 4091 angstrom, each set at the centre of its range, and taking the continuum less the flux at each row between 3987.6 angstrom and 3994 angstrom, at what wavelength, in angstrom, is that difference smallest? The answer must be 3993.52 angstrom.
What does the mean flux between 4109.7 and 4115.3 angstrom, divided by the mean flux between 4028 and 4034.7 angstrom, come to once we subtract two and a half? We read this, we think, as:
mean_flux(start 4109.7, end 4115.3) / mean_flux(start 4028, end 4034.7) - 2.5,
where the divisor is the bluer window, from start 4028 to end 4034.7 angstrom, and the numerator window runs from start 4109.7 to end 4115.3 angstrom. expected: -1.43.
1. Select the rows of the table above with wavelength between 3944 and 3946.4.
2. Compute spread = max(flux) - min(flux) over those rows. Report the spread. 4.1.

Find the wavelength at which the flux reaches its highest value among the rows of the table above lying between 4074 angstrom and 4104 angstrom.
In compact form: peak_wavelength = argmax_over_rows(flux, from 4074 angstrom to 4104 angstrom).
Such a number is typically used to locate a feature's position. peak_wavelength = 4090.31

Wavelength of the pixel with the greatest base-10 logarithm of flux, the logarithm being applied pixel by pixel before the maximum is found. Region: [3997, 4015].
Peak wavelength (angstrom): 4011.03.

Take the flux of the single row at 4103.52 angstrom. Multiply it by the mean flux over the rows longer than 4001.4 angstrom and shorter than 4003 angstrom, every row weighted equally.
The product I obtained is 198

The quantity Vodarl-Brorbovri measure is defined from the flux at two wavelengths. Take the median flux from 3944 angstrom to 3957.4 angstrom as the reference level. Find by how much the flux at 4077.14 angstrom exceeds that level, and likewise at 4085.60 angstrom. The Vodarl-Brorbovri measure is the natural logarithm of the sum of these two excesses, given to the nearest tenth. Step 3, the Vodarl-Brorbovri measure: 1.5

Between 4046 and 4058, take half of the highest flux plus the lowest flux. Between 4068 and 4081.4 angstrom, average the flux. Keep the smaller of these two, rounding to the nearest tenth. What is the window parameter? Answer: 13.5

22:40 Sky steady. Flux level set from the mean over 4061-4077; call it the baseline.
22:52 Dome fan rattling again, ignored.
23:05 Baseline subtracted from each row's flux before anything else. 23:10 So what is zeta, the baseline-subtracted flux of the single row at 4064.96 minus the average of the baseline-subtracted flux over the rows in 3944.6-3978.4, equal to 4.6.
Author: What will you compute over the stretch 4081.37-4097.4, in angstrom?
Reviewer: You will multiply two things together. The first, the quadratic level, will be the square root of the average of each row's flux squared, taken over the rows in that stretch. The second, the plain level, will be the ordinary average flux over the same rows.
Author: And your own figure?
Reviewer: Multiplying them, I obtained 241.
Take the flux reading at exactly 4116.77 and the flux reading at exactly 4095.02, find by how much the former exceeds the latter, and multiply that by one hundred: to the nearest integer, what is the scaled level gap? 140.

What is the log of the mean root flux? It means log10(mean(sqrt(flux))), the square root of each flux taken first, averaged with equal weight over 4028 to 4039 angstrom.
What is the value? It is 0.585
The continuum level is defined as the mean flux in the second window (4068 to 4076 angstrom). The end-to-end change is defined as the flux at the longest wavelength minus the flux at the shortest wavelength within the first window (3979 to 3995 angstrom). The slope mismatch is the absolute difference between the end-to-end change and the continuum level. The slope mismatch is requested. 14.4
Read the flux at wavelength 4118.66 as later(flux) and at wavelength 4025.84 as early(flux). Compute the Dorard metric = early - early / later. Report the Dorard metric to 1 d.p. 14.2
